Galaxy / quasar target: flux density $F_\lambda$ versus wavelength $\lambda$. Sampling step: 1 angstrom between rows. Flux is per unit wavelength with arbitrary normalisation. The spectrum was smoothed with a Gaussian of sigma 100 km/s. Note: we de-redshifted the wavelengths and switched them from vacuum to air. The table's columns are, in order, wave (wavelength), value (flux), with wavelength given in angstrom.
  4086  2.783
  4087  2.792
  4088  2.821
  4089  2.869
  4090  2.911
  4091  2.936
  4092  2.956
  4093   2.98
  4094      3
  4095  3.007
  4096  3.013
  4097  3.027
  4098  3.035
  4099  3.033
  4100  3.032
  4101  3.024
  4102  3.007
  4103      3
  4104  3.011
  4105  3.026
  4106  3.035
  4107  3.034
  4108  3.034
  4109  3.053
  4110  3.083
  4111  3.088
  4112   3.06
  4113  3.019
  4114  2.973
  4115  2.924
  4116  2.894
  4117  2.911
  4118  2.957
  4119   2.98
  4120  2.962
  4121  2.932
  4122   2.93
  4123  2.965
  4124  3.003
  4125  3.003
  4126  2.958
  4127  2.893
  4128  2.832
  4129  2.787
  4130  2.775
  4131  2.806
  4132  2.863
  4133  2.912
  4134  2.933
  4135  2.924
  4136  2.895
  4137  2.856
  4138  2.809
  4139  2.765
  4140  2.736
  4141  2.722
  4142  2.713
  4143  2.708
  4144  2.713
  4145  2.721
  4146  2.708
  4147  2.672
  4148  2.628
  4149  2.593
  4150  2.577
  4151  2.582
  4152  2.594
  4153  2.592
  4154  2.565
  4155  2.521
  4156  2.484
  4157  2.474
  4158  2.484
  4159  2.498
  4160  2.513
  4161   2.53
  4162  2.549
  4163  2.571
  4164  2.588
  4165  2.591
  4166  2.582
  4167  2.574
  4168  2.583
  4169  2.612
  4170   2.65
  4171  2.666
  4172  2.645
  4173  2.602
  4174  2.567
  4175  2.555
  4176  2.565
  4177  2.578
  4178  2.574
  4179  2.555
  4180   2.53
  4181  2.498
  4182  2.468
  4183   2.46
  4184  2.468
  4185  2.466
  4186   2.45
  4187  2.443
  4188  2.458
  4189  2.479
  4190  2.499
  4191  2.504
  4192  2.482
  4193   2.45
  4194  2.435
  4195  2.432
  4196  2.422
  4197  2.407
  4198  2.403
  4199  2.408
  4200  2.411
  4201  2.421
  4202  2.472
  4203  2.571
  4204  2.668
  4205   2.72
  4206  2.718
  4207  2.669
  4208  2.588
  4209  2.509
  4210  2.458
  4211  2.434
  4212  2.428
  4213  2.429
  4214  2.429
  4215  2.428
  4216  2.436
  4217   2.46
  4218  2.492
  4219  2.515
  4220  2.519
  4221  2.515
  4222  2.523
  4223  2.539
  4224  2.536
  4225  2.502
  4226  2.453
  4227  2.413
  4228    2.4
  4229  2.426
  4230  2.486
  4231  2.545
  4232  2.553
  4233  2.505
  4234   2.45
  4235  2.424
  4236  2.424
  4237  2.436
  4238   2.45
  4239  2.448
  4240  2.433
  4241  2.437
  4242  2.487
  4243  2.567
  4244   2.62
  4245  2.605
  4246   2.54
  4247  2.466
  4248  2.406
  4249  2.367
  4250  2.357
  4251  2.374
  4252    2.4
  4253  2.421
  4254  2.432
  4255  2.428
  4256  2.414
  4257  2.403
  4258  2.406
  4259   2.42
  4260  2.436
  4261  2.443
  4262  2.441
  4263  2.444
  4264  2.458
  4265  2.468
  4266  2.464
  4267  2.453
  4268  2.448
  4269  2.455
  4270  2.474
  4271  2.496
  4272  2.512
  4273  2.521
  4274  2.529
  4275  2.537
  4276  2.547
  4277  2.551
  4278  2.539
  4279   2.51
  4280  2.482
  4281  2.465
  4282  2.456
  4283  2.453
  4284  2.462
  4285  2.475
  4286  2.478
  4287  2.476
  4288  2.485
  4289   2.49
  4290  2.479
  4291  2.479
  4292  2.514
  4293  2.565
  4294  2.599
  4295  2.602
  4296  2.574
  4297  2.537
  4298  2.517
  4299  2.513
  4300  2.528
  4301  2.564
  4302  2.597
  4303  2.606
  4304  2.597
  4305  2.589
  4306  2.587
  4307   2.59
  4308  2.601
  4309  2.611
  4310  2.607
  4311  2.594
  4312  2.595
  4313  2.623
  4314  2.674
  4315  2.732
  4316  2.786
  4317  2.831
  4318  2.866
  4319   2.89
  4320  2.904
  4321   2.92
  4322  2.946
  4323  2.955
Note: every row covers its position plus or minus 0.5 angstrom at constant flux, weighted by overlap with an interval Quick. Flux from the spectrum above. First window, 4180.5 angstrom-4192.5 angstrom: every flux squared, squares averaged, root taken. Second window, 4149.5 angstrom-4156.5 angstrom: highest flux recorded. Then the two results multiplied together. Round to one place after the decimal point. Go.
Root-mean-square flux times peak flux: 6.4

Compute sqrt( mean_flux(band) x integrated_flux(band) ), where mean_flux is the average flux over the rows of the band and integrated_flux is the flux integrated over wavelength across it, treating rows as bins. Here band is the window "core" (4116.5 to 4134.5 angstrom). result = 12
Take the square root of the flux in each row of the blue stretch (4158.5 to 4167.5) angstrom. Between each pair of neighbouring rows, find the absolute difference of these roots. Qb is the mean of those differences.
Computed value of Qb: 0.004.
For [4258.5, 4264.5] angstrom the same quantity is 0.003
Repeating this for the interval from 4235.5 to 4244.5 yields 0.009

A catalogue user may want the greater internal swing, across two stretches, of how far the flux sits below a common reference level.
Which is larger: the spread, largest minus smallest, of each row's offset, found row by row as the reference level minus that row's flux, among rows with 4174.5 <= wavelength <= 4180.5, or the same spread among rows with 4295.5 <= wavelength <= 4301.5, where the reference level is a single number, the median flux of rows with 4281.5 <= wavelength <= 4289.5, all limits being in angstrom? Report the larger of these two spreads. 0.061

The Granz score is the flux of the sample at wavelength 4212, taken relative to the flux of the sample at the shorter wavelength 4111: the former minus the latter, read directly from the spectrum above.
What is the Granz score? -0.7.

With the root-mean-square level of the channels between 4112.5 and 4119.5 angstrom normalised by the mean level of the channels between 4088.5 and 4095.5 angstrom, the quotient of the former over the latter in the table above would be 1.000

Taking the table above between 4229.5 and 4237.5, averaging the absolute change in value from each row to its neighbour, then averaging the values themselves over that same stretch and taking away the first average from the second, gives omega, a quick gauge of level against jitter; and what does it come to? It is 2.45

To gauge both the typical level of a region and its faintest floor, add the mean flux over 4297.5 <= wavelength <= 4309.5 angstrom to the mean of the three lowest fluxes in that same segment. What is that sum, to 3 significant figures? 5.09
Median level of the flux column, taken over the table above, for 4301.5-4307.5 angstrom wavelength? 2.59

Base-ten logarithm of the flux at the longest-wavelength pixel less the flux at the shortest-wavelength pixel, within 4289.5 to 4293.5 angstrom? -1.07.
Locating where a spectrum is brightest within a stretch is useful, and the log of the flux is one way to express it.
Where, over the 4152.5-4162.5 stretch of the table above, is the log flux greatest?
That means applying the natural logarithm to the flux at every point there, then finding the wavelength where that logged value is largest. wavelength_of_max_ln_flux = 4153 angstrom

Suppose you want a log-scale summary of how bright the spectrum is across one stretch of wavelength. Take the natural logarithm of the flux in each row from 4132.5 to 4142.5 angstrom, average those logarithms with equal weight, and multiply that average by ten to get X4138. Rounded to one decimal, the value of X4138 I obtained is 10.4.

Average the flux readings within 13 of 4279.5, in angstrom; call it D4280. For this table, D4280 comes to 2.49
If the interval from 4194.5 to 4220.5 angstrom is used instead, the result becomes 2.49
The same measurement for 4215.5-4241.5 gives 2.47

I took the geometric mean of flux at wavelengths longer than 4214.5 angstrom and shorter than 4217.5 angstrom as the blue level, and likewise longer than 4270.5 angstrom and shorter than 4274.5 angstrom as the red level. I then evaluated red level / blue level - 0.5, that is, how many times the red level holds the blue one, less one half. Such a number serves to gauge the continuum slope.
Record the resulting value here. 0.530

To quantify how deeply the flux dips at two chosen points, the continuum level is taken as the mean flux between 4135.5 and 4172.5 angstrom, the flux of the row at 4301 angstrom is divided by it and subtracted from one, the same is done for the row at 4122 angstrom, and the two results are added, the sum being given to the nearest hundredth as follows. -0.09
